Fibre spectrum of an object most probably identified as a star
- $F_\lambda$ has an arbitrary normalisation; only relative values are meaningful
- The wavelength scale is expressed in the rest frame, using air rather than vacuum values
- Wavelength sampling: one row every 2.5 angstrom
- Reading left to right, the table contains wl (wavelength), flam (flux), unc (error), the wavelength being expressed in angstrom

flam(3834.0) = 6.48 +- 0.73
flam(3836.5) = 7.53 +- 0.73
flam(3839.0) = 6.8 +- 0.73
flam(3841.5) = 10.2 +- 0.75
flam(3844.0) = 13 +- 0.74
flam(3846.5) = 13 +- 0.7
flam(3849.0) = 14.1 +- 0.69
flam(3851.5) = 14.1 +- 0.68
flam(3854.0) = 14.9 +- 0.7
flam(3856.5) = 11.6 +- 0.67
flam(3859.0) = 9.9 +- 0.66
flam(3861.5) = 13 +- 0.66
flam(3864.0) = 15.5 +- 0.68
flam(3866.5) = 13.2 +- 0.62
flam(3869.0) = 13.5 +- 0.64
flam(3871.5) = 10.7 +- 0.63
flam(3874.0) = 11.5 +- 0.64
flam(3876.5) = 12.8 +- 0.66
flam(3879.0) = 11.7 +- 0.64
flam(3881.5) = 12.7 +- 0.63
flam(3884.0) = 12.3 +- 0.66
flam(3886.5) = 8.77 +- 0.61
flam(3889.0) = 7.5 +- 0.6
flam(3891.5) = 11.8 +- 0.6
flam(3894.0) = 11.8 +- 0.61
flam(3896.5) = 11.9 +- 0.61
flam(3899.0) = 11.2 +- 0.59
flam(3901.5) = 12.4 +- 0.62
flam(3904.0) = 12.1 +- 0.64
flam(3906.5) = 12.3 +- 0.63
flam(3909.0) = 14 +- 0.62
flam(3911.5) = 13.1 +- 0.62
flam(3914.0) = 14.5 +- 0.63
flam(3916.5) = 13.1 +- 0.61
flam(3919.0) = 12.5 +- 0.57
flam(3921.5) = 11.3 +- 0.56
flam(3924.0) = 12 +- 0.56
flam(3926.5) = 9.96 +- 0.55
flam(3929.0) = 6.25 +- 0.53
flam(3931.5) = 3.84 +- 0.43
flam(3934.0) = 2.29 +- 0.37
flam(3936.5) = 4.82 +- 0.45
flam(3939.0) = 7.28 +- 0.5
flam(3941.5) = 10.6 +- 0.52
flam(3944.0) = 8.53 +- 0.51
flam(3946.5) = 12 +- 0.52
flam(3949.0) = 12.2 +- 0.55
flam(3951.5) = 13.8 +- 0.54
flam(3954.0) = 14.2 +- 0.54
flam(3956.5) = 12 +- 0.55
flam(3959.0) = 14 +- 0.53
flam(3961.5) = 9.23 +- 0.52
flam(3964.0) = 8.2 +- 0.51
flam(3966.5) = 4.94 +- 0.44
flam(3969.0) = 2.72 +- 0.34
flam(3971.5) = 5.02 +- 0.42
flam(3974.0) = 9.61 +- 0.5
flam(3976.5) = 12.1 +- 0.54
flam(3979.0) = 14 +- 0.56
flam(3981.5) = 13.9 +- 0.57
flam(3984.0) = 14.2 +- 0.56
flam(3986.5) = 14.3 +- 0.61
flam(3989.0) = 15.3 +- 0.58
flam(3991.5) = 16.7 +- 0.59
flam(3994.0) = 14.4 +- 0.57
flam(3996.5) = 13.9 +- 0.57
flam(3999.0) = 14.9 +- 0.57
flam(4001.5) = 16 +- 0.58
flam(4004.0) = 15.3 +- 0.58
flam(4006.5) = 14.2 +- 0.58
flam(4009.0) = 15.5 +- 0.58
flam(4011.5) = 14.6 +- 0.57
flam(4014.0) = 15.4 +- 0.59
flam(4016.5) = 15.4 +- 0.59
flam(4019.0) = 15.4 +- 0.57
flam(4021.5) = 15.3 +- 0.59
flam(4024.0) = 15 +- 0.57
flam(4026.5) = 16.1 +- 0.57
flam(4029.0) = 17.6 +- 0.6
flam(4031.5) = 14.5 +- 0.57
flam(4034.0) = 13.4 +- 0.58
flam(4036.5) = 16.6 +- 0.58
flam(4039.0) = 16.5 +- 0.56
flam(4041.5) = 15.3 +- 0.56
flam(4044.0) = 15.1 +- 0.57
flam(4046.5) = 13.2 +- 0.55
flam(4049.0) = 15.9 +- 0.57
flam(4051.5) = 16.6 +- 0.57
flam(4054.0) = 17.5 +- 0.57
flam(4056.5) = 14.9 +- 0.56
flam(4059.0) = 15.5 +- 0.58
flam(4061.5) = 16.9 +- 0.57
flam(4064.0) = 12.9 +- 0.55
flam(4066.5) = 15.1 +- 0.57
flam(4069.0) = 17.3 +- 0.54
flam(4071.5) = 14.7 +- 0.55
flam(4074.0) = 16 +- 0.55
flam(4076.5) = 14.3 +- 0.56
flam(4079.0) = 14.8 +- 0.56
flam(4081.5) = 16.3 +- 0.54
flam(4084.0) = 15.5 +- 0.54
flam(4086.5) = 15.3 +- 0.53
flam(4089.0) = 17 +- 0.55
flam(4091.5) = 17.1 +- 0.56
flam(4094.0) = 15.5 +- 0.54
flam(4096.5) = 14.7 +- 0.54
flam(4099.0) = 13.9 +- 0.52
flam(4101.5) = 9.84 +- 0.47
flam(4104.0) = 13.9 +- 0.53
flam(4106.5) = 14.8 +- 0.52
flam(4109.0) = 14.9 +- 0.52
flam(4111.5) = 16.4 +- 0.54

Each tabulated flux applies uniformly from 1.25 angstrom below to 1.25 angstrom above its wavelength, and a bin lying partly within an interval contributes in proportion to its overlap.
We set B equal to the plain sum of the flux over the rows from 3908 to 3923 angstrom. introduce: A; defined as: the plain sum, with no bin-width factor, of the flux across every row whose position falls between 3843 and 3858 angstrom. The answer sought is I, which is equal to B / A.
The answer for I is 0.97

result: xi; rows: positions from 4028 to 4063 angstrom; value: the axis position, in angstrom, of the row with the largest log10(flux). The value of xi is 4029.0 angstrom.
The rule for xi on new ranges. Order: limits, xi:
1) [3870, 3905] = 3876.5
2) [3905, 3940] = 3914.0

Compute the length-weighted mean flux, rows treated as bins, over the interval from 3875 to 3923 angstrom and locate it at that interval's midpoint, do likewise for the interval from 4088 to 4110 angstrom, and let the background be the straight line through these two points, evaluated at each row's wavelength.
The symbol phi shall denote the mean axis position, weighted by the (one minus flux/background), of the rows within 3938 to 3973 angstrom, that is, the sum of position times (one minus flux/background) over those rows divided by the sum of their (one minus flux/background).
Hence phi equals 3961.0 angstrom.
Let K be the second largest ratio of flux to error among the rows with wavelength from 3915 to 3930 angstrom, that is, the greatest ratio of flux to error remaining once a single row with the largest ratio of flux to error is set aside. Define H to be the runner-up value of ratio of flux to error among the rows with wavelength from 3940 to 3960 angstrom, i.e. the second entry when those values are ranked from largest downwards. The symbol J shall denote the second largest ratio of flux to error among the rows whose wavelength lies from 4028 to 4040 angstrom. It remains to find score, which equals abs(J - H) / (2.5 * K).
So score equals 0.06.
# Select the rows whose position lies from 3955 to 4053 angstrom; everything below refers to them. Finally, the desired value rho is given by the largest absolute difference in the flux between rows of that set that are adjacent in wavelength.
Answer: 4.8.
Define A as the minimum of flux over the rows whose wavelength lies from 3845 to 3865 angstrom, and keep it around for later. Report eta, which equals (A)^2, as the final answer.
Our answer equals 98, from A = 9.9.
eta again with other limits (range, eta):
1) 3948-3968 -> 24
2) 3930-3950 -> 5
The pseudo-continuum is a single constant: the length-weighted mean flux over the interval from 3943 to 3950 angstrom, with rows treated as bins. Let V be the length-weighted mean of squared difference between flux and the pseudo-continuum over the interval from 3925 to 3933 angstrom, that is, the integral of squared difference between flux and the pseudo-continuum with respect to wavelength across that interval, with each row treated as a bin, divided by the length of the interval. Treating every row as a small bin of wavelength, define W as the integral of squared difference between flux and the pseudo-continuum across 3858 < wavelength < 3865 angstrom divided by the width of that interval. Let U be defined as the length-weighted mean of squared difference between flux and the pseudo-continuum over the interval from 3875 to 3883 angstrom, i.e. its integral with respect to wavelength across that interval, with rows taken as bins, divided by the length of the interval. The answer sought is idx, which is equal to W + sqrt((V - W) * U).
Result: 14.7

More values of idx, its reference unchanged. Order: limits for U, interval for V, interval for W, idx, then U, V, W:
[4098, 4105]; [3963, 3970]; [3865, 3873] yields 18.4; 6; 37.1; 4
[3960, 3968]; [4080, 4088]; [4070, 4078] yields 27.1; 17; 22.9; 18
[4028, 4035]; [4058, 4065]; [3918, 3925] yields 21.2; 21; 20.5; 1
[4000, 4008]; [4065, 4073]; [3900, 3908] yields 21.7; 18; 23.3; 2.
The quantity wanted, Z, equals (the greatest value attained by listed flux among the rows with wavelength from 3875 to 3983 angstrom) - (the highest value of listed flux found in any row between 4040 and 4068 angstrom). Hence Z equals -3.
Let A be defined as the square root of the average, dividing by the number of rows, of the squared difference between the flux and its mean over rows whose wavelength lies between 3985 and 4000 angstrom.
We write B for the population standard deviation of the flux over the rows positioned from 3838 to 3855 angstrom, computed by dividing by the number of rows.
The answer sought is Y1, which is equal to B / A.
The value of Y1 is 2.9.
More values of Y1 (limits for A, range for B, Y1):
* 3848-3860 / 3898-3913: 0.5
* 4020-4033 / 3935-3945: 1.9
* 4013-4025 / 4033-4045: 7.5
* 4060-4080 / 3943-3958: 1.4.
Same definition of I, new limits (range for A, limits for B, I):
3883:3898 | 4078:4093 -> 1.50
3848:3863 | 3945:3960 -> 1.01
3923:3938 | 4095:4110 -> 2.09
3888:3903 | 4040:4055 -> 1.41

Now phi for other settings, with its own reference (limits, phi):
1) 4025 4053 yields 4037.6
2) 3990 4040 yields 4015.4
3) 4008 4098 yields 4048.2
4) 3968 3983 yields 3970.1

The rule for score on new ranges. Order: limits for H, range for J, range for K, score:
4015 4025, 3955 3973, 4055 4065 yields 0.07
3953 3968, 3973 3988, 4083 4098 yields 0.02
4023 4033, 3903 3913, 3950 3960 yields 0.11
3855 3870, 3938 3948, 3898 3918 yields 0.02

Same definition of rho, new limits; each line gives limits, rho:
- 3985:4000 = 2.3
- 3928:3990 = 4.8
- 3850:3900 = 4.3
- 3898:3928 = 2.0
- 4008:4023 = 0.9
